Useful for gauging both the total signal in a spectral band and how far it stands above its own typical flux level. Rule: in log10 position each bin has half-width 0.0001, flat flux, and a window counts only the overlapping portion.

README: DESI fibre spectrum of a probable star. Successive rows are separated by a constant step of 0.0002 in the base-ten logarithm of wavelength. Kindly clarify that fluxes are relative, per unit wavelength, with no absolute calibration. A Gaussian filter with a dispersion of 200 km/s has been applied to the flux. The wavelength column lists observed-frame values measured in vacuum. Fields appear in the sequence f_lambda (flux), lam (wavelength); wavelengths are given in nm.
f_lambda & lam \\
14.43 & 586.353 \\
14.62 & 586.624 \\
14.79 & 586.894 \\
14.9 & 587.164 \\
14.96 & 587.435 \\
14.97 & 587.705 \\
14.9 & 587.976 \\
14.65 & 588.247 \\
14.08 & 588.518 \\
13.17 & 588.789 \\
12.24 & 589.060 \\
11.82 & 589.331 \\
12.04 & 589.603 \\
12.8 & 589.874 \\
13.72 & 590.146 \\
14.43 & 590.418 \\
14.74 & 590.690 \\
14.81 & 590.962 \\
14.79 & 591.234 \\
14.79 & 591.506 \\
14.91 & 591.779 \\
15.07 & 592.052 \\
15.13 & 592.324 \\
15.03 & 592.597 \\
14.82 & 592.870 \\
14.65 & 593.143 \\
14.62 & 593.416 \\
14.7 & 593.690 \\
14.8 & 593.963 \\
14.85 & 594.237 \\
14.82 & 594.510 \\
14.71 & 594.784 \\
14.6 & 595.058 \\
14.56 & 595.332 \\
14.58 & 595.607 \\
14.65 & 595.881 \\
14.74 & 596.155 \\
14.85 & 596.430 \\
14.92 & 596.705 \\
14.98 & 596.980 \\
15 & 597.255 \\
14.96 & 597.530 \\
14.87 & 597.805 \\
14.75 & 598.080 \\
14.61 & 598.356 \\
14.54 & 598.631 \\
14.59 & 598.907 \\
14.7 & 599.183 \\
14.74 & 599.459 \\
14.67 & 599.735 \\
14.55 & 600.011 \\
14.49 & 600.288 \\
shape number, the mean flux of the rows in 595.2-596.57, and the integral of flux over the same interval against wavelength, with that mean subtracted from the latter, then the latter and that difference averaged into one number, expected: 12.8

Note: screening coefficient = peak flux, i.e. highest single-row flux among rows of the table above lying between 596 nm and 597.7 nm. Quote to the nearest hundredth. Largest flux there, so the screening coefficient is 15.00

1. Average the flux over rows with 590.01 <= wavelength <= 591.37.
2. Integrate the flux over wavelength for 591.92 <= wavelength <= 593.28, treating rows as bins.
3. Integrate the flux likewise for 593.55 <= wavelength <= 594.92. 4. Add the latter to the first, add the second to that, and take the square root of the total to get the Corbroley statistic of 7.42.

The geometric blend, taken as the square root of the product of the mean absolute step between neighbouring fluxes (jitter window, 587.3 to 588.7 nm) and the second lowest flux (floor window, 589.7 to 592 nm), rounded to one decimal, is 1.8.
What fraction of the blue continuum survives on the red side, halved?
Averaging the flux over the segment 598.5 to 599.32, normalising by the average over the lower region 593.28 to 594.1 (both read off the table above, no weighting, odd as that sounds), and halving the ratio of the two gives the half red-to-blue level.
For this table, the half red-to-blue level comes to 0.497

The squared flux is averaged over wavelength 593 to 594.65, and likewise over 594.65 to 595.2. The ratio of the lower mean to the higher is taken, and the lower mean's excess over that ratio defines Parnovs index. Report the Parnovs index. 216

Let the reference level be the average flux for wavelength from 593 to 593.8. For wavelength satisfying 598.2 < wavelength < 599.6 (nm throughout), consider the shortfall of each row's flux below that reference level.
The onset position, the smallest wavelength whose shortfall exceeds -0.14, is 598.356 nm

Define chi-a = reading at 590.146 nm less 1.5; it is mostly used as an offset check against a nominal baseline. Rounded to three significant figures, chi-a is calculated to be 12.2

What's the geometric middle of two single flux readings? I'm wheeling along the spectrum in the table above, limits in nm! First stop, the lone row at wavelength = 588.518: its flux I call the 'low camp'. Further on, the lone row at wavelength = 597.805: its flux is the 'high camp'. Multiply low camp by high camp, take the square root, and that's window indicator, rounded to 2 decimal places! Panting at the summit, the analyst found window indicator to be 14.47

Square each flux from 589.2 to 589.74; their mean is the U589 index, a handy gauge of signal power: 142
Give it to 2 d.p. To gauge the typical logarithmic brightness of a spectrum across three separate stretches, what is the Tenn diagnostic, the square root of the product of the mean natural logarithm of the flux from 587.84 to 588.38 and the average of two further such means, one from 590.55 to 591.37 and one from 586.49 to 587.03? 2.69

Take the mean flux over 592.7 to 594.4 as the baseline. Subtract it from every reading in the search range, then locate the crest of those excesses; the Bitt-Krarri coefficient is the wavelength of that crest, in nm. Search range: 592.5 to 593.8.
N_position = 592.597 nm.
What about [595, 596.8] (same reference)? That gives 596.705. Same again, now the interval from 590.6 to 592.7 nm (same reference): 592.324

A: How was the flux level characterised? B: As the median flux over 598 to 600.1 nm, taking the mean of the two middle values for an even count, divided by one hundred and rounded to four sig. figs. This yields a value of 0.1464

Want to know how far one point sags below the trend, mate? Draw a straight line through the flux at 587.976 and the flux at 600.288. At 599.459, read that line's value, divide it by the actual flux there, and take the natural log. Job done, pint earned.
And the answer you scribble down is -0.015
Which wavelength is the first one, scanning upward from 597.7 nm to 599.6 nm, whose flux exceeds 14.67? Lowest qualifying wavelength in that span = 597.805 nm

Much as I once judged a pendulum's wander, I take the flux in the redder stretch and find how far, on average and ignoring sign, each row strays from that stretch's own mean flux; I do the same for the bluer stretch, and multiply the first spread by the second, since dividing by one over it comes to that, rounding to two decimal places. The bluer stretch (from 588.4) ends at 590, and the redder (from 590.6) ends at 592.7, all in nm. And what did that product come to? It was 0.08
